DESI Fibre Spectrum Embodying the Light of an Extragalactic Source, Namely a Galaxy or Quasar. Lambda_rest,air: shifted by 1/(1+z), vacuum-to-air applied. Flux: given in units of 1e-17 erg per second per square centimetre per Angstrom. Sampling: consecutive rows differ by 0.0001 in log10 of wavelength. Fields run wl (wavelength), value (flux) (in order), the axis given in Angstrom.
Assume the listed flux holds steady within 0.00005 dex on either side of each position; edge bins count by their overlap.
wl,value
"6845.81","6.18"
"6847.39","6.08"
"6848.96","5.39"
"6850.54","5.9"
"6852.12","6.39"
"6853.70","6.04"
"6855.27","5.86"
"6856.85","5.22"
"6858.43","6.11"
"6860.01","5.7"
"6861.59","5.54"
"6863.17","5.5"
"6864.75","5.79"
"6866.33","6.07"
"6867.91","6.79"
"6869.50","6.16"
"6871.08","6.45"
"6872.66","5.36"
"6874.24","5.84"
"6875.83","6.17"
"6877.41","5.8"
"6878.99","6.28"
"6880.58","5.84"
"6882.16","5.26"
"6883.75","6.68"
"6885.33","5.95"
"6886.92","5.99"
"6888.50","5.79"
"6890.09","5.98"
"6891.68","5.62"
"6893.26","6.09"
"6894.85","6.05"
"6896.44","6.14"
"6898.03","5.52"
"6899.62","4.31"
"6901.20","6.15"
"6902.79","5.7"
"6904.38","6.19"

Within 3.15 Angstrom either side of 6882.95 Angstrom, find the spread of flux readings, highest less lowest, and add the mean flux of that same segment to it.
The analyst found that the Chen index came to 7.4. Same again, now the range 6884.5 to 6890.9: 6.1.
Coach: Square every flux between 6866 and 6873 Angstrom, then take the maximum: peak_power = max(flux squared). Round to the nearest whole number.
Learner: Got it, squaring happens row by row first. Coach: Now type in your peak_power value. 46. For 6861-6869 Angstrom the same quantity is 46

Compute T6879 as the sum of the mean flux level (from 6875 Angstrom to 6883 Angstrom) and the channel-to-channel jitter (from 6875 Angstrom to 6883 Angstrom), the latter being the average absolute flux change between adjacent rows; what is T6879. 6.34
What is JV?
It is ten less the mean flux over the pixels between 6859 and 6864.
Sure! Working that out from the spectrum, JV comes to 4.4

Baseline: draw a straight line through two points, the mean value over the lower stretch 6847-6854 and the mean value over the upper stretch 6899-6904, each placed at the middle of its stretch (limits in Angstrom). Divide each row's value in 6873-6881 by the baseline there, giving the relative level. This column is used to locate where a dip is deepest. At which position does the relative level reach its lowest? 6877.41 Angstrom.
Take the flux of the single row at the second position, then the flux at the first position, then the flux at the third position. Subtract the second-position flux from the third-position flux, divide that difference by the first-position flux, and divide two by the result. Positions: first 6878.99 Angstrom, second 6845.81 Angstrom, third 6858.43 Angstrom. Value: -179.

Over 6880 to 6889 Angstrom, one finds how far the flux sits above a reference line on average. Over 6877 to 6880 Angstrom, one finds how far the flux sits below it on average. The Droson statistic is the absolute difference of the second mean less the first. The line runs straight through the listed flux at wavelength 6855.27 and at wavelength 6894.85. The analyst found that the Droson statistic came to 0.01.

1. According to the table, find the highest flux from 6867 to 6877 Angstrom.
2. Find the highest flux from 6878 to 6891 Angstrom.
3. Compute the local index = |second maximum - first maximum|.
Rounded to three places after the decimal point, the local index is 0.110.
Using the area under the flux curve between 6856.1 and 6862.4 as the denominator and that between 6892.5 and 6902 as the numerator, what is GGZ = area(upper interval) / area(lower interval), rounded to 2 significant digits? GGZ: 1.5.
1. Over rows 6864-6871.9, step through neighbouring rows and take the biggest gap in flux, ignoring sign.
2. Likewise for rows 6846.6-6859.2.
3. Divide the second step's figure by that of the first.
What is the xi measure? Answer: 1.2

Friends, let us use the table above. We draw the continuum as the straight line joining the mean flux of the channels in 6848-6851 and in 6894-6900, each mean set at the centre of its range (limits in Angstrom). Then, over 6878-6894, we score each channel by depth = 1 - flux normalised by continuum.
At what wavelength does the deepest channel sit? 6882.16 Angstrom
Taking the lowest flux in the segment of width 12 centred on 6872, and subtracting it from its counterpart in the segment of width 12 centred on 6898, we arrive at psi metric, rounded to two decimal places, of -1.05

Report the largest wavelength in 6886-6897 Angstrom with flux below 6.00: 6891.68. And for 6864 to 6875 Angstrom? 6874.24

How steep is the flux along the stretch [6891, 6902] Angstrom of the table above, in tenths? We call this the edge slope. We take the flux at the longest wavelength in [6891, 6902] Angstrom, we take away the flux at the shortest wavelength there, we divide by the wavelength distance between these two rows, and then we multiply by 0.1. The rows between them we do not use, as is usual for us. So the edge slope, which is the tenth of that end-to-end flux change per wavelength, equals 0.006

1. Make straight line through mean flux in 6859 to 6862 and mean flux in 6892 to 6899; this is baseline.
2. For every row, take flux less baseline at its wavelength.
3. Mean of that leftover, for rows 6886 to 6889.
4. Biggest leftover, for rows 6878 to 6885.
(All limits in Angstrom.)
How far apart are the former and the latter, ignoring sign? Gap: 0.8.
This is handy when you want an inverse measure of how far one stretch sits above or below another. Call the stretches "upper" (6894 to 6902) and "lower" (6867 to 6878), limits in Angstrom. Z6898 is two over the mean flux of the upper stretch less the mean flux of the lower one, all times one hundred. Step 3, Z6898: -447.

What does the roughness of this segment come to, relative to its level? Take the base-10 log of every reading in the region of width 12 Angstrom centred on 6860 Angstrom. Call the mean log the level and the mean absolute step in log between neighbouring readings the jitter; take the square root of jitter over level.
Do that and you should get 0.203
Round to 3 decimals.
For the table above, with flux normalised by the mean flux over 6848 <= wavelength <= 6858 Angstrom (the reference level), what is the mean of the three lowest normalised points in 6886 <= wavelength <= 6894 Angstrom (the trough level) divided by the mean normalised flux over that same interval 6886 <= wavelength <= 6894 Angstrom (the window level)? 0.983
